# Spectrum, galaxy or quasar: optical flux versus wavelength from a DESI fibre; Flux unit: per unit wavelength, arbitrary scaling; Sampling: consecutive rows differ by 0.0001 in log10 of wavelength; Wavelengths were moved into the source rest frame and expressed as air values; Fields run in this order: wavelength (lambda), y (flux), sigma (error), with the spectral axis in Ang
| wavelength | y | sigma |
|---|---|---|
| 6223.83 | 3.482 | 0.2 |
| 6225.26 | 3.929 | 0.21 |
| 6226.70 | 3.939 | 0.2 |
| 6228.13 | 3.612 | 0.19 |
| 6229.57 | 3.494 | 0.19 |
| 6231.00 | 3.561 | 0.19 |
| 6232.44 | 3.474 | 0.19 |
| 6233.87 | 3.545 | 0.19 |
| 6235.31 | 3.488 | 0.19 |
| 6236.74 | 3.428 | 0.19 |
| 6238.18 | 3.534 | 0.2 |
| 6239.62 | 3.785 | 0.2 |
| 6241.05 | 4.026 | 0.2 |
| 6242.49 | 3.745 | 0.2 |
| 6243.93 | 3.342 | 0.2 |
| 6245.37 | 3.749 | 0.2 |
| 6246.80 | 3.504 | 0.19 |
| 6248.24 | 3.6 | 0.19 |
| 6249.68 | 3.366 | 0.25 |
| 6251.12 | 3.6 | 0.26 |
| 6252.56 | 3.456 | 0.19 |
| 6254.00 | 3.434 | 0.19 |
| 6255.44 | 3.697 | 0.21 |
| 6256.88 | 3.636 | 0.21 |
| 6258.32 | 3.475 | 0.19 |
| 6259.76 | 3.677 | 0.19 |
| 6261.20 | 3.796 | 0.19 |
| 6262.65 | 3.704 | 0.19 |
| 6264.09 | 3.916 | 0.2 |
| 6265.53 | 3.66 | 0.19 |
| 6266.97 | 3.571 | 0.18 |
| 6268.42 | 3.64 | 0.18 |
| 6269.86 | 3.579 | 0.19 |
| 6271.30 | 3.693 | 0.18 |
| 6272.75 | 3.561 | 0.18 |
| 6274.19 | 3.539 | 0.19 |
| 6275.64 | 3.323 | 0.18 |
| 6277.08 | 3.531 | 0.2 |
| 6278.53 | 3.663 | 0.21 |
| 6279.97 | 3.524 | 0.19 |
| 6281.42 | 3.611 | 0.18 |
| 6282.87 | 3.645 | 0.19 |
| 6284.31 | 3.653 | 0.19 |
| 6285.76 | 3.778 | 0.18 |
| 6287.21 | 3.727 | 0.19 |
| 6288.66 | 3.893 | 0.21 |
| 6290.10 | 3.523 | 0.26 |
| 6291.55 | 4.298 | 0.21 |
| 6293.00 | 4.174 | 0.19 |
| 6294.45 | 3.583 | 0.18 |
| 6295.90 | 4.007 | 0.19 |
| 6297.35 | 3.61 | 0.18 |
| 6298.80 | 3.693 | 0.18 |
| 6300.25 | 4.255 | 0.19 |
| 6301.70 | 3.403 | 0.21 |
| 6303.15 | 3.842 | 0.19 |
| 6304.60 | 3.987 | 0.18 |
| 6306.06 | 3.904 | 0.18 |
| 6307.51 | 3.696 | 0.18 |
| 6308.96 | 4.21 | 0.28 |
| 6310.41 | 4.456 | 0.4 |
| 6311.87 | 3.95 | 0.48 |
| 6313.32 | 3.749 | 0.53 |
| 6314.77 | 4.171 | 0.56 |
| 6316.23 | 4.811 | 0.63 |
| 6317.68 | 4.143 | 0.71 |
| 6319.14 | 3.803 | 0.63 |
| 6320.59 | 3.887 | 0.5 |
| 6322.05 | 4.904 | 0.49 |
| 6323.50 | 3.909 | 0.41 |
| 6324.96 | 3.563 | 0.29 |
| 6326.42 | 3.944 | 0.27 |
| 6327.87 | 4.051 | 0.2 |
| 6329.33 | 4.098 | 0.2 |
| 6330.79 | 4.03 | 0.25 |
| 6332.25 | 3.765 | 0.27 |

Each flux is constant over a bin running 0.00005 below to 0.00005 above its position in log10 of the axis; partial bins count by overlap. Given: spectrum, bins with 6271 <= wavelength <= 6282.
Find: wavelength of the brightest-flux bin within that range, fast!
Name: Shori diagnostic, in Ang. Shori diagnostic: 6271.30 Ang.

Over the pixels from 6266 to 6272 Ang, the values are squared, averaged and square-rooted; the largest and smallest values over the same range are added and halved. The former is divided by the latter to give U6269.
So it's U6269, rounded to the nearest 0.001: 0.997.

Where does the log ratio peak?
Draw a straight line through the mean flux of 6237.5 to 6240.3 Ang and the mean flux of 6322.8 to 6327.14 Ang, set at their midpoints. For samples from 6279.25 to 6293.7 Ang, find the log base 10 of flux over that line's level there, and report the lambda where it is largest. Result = 6291.55 Ang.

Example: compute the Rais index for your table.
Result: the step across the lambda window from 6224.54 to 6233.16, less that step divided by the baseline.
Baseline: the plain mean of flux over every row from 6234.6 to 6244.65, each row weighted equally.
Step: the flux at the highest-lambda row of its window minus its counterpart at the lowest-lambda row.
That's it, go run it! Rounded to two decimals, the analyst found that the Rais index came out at -0.33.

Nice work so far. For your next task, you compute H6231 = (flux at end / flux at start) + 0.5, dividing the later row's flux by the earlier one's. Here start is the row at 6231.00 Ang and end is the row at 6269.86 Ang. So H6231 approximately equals 1.51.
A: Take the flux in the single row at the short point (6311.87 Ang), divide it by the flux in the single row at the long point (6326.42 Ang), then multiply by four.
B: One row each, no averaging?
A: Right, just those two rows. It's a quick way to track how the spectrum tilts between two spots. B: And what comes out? 4.01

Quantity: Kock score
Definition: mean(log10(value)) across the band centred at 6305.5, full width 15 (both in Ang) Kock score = 0.594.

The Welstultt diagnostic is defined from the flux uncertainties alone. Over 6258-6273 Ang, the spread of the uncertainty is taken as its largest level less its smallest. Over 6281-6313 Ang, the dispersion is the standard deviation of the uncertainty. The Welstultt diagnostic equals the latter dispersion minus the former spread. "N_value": 0.06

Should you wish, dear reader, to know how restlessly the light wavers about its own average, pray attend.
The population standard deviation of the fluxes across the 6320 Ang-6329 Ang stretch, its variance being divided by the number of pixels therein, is 0.41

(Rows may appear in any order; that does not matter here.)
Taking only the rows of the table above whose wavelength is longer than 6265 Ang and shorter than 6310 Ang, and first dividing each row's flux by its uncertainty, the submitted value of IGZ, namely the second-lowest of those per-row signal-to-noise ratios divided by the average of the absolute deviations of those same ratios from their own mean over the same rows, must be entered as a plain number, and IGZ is 11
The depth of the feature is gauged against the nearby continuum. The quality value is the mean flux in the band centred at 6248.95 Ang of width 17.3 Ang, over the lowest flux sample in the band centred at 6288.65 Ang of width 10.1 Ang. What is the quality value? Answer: 1.02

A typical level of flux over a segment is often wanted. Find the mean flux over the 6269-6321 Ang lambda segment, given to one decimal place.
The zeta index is 3.8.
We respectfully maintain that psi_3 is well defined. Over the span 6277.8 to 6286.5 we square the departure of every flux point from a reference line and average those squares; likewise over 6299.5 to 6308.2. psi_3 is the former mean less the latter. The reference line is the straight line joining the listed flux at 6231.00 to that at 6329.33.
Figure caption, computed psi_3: -0.040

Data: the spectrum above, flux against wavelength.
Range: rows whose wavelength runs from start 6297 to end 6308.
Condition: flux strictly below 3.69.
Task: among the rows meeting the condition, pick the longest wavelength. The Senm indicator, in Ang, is 6301.70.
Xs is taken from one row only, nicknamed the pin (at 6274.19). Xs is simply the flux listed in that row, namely 3.539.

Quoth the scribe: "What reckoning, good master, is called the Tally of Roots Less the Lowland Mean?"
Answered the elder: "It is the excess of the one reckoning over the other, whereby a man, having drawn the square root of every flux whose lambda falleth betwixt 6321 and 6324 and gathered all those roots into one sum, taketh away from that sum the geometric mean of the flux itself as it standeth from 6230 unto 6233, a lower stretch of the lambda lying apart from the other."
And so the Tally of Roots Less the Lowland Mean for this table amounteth 0.67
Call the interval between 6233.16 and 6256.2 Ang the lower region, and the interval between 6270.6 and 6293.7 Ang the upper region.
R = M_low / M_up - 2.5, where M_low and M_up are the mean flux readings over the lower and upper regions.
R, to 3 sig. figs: -1.53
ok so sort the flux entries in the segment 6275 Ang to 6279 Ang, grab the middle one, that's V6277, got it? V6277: 3.5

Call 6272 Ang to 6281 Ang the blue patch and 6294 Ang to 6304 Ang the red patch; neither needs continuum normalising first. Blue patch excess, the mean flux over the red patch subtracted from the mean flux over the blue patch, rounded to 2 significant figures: -0.25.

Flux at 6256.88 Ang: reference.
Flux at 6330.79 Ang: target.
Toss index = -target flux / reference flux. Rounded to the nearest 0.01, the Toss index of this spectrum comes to -1.11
